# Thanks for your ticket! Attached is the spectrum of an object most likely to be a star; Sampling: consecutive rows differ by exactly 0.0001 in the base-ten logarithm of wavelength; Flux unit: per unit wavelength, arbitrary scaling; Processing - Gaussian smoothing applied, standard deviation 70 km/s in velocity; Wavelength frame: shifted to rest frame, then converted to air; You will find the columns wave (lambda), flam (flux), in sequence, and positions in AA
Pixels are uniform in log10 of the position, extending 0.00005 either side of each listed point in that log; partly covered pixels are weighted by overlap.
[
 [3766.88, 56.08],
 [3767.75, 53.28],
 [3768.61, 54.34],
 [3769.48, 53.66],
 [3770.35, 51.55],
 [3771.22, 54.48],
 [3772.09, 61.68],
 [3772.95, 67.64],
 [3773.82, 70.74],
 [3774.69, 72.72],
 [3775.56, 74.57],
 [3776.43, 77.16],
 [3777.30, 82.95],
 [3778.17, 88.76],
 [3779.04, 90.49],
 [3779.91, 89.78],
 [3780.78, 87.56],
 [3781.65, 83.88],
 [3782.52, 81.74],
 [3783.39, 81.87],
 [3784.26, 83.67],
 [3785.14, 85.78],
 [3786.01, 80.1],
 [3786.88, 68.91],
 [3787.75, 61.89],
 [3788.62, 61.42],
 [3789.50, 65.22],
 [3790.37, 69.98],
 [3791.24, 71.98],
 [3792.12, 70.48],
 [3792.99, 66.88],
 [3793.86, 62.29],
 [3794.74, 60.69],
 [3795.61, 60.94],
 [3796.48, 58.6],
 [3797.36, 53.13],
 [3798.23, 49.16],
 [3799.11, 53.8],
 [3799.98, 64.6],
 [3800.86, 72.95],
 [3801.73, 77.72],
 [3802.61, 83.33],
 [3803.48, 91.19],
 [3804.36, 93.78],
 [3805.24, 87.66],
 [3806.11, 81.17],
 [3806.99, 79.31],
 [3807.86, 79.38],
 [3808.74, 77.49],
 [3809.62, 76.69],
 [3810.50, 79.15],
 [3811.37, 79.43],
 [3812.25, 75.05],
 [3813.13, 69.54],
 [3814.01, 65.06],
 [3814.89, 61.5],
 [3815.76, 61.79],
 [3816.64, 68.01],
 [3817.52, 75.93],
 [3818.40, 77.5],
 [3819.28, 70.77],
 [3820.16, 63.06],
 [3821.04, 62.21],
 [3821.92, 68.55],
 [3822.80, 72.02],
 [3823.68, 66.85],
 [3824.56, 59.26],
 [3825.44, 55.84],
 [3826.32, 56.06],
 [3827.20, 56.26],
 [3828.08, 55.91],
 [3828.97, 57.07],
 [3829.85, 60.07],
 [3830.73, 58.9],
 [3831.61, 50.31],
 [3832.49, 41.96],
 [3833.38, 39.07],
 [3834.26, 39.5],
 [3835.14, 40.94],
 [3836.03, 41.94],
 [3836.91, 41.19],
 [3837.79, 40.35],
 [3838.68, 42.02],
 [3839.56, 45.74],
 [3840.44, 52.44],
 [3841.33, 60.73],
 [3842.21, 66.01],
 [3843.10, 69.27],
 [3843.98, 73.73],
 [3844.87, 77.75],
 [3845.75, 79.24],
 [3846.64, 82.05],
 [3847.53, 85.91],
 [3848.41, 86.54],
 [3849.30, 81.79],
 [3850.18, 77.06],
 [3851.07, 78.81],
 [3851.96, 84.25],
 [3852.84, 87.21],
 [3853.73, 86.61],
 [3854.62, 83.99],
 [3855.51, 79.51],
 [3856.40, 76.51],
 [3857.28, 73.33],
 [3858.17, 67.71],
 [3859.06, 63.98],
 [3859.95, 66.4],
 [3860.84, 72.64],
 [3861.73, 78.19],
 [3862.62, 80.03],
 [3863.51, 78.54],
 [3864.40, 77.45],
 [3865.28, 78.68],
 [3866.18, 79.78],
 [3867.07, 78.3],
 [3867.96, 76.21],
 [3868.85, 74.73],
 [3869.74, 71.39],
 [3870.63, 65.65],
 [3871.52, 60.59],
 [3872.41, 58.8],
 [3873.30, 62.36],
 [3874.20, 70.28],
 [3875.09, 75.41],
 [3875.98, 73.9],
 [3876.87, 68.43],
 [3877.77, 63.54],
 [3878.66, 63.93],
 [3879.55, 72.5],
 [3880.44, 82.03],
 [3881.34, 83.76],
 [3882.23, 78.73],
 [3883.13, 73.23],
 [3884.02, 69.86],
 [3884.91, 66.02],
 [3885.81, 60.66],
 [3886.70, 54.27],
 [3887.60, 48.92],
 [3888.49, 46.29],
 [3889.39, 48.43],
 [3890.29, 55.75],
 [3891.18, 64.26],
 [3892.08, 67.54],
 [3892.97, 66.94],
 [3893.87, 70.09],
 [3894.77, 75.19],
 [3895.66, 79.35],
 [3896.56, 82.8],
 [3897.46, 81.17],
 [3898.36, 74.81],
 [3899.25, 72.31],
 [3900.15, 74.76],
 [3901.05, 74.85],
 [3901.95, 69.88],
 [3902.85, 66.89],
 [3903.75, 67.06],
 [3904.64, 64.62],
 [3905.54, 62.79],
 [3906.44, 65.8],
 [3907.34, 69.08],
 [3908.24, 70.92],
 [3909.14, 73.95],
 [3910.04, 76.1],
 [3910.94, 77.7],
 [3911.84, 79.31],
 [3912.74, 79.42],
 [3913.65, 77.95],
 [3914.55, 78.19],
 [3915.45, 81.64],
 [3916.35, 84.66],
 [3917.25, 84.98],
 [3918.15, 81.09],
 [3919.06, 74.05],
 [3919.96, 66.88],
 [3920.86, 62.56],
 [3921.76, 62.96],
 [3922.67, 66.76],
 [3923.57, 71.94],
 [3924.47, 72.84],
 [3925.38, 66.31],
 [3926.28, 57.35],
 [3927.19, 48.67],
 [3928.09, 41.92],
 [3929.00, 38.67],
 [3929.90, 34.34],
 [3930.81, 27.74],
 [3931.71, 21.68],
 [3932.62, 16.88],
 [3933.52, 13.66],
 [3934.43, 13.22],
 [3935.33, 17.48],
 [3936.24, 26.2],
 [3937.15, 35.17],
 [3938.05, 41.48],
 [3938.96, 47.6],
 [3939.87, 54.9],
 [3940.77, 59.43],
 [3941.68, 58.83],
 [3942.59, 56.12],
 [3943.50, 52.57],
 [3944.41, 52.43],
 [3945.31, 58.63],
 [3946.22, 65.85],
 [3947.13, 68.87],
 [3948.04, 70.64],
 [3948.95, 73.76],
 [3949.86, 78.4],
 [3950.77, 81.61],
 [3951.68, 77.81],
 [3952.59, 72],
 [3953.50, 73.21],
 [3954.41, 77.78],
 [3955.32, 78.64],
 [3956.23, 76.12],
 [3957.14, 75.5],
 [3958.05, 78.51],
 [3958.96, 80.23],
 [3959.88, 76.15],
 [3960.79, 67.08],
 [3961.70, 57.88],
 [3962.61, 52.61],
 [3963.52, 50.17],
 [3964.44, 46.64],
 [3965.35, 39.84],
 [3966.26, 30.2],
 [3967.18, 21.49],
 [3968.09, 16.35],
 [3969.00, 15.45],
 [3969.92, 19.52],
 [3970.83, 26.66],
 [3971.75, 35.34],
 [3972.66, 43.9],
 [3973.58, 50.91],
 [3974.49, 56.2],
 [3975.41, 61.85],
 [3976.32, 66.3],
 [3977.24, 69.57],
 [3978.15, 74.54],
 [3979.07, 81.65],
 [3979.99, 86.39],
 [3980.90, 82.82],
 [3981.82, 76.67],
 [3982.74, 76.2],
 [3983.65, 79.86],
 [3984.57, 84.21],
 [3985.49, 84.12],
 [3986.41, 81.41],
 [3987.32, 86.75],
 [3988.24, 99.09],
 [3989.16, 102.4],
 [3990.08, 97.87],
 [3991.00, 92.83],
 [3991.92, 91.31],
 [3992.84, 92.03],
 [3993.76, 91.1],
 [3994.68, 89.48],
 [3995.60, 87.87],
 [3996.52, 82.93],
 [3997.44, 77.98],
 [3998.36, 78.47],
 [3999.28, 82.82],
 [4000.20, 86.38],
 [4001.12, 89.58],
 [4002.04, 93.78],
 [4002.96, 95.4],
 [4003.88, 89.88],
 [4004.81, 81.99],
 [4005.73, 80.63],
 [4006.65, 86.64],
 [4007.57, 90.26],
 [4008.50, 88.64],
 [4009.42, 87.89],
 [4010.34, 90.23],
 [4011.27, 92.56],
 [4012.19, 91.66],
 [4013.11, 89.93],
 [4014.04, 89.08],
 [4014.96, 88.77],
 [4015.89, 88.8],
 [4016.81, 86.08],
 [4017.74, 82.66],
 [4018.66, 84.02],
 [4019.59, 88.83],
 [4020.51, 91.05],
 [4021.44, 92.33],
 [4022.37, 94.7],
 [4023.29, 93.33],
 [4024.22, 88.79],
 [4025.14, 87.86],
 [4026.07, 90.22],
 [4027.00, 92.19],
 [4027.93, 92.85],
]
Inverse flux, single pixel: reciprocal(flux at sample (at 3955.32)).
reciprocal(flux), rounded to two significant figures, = 0.013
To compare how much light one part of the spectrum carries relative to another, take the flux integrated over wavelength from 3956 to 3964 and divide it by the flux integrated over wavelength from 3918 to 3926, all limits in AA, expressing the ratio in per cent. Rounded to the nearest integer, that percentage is 99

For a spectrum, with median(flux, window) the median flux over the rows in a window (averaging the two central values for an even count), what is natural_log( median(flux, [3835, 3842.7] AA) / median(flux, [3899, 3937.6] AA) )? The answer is -0.46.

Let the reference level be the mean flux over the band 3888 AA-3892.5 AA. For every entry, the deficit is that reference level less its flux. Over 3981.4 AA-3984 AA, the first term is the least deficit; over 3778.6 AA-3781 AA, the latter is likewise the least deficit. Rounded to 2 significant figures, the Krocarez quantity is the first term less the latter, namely 11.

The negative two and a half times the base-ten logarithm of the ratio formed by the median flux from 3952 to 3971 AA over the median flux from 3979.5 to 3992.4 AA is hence 0.42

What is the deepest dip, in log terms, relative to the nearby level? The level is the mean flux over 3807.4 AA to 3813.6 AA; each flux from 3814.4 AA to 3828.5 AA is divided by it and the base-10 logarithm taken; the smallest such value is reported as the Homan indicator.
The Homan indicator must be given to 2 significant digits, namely -0.14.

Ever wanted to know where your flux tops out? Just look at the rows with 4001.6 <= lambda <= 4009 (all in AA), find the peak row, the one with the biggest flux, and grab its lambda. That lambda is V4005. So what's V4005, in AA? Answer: 4002.96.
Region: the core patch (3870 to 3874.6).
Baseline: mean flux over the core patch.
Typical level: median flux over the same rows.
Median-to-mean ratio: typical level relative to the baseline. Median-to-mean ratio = 0.98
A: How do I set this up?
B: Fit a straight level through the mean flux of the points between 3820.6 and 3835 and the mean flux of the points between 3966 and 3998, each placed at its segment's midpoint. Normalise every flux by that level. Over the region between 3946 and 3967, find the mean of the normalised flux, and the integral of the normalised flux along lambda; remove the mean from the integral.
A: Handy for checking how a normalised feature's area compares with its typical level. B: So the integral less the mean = 20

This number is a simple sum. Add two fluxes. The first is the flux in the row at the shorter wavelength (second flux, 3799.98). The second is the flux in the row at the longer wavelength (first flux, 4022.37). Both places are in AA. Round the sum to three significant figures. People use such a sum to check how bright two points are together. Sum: 159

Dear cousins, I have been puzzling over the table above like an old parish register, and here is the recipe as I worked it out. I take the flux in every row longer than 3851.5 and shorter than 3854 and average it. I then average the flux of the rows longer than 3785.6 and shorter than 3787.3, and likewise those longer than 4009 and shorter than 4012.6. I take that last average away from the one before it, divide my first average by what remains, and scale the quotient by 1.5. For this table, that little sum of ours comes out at -8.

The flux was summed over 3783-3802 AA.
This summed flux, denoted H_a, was 1482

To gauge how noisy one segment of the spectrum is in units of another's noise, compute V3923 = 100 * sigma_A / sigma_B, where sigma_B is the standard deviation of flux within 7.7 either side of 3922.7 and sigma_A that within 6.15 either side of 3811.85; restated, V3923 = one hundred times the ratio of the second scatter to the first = 44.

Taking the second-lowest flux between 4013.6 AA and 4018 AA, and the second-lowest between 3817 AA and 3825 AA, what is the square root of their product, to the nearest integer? 73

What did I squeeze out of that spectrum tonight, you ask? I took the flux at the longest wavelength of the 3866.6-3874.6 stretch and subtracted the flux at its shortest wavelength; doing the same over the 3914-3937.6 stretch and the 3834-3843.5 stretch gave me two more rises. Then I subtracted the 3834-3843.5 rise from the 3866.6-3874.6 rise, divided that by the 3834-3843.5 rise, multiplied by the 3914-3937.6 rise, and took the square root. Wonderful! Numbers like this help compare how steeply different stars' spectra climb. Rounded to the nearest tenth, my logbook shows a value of 7.4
